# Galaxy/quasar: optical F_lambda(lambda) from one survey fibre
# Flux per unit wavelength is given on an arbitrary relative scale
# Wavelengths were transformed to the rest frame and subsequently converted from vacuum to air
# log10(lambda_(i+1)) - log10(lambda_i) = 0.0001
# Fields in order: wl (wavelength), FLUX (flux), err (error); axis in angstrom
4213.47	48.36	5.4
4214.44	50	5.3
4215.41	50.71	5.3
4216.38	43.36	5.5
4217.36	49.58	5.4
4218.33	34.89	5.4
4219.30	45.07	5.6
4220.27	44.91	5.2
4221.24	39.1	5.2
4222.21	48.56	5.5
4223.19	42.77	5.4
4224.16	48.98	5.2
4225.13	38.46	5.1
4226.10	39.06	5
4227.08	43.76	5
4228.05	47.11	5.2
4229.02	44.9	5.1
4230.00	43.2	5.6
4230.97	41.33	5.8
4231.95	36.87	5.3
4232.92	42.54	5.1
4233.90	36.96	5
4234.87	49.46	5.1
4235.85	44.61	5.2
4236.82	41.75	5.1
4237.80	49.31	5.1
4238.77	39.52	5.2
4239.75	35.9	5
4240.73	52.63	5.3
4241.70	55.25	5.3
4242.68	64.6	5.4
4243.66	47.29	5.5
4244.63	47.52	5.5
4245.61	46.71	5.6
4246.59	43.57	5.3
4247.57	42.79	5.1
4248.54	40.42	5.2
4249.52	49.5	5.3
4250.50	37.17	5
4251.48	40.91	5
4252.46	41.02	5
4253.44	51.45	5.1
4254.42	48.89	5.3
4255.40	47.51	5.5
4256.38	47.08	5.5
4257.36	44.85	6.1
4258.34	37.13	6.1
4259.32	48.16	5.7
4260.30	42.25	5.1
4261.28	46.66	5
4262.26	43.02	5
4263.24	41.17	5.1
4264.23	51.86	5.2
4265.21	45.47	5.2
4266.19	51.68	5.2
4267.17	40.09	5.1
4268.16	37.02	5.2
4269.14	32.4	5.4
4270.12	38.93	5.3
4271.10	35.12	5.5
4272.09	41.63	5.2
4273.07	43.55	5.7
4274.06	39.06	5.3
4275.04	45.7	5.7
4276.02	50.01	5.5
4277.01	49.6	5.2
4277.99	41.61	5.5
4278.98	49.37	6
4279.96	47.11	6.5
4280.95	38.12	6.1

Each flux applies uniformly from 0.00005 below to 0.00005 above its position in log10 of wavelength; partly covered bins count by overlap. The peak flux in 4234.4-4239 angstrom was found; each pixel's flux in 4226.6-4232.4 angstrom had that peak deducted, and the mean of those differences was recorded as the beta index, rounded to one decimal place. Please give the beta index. -6.6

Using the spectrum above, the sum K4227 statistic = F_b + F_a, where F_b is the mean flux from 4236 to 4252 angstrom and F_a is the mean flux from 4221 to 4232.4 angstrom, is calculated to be 88.8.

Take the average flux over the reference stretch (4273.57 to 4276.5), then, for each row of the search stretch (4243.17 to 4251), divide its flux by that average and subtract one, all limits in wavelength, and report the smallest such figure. -0.17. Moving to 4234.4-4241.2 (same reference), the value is -0.20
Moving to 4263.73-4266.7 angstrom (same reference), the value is 0.01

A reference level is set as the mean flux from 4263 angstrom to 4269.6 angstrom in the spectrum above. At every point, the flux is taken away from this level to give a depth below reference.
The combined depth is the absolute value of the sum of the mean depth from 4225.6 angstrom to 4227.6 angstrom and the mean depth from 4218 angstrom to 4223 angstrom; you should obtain 2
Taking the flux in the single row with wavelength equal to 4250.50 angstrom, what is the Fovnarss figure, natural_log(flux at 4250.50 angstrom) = 3.62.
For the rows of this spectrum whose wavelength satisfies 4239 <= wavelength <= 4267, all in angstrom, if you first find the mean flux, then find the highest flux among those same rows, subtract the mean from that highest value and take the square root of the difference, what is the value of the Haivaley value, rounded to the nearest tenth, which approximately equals 4.3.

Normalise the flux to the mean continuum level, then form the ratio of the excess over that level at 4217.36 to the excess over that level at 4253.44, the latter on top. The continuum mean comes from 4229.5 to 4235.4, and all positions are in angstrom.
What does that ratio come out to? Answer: 1.2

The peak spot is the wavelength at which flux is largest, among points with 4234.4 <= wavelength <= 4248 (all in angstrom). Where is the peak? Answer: 4242.68 angstrom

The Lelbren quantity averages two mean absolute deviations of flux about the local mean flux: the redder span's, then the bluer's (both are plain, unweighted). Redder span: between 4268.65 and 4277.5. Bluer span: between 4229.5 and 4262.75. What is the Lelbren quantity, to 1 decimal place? 4.7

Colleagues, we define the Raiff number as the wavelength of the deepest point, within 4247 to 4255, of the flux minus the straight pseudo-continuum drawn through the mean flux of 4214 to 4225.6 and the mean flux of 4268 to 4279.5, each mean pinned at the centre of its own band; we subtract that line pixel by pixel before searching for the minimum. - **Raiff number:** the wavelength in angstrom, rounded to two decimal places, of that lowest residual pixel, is 4250.50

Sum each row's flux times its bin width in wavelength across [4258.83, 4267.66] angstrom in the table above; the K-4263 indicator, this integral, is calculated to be 403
